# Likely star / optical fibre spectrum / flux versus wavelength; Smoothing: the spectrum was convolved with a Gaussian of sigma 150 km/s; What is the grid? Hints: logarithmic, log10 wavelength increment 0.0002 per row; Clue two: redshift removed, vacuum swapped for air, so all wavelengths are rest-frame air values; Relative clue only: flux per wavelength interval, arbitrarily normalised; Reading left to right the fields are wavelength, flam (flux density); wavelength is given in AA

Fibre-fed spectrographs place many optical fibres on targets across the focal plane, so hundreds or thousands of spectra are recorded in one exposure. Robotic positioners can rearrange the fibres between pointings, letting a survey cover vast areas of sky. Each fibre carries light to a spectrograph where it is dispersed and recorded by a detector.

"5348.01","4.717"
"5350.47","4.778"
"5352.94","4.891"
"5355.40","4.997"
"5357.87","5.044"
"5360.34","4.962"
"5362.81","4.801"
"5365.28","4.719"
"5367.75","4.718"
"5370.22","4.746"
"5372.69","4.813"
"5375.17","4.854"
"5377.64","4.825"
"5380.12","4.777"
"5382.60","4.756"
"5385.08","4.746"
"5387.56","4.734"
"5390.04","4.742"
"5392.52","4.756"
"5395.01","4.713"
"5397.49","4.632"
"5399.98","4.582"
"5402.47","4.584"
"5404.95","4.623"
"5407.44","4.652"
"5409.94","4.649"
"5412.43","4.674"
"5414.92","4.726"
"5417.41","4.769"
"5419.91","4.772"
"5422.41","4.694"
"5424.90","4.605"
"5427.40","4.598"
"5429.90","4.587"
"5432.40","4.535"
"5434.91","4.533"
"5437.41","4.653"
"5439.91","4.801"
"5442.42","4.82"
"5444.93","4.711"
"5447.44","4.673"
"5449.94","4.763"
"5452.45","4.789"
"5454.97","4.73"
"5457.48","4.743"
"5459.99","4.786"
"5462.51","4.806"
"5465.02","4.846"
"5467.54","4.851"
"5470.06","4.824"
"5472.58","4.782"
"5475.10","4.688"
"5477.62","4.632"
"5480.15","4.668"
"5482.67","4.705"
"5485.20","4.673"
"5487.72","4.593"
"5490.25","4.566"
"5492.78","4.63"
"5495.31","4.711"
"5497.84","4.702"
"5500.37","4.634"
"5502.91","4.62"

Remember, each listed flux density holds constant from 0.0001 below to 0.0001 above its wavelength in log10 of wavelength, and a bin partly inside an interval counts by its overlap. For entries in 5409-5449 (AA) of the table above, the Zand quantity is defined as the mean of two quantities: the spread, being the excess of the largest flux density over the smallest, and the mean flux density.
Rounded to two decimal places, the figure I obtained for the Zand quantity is 2.48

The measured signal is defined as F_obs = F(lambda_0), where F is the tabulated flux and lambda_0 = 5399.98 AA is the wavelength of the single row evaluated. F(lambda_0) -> 4.582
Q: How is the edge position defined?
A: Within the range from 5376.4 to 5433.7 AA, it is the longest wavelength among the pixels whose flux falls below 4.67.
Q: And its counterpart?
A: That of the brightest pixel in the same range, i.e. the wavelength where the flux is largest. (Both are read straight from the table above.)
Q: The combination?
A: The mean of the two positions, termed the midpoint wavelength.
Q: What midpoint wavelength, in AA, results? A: 5405.0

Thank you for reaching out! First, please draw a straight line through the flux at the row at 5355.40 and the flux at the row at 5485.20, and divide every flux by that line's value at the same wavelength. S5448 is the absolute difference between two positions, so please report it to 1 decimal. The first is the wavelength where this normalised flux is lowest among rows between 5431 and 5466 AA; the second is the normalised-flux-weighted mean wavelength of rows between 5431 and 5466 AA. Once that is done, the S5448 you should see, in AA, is 16.5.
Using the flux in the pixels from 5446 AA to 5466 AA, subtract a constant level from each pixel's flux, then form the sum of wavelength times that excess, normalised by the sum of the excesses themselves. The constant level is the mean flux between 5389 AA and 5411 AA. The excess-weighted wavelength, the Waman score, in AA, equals 5458.3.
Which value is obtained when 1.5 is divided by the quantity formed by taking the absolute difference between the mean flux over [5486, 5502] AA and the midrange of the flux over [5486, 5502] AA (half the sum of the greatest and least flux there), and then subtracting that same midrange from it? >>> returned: -0.323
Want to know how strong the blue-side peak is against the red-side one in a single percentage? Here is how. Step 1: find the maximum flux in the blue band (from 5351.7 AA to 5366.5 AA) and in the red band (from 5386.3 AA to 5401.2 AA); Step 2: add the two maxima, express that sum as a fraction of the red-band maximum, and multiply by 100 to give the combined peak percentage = 206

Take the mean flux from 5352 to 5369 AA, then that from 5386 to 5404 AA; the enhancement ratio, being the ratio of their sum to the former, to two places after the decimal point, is 1.96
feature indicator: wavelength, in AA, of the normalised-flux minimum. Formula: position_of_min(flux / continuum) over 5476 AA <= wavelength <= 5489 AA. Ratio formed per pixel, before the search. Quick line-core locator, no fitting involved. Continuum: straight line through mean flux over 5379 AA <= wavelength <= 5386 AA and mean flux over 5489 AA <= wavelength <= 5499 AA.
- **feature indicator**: 5487.72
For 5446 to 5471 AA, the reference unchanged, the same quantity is 5447.44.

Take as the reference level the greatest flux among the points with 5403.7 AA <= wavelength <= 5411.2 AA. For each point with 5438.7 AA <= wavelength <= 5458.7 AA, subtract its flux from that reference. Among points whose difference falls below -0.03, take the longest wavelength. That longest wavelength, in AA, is 5457.48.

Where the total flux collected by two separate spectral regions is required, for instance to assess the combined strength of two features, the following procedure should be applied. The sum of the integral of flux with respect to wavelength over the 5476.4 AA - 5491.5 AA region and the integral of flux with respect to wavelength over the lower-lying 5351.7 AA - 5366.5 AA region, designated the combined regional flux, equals 143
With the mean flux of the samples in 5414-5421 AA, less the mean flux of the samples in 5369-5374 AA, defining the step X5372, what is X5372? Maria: -0.02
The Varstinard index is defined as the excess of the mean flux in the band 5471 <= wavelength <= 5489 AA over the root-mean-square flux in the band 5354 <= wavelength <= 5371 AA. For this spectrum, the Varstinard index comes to -0.18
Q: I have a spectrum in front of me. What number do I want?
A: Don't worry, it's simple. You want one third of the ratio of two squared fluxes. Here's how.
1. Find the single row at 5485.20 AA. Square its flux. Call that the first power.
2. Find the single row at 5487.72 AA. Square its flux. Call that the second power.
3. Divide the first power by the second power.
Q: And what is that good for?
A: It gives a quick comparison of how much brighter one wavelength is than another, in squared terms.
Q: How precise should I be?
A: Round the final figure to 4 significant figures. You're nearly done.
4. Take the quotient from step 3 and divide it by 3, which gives 0.3450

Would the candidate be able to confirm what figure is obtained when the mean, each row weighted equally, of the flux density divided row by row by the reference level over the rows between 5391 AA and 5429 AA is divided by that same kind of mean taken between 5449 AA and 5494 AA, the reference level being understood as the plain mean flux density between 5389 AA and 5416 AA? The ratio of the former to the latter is 0.988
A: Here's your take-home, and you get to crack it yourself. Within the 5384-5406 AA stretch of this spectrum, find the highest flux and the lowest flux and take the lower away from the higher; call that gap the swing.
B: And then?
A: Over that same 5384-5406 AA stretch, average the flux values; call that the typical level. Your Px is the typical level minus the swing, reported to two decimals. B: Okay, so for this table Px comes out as 4.51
